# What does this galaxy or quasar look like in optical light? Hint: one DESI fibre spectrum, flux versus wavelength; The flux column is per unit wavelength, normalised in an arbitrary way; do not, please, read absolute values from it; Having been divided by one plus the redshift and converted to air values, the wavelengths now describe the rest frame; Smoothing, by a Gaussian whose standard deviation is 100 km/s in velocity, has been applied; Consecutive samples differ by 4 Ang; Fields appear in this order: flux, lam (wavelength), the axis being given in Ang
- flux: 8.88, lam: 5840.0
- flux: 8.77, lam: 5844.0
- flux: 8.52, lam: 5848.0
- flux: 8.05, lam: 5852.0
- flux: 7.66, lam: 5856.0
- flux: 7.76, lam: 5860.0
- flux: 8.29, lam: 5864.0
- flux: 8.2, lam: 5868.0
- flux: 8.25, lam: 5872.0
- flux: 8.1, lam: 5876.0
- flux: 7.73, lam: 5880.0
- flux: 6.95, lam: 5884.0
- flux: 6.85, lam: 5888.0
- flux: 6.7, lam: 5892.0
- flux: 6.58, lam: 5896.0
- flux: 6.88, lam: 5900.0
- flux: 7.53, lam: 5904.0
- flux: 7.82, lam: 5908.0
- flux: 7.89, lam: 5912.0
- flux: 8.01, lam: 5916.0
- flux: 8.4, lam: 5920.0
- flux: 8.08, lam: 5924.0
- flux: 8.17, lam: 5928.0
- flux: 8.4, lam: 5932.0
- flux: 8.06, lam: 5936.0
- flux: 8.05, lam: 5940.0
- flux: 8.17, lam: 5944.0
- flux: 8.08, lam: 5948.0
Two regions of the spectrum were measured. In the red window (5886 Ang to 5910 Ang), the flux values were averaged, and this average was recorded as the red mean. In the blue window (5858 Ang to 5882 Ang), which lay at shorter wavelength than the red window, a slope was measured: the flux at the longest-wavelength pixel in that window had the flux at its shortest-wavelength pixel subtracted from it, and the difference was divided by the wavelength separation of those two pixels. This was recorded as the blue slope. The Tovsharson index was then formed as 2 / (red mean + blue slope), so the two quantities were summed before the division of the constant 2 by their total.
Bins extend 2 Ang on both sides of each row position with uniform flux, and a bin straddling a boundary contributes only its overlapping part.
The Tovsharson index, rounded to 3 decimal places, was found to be 0.283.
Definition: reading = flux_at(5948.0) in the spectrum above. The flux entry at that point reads 8.08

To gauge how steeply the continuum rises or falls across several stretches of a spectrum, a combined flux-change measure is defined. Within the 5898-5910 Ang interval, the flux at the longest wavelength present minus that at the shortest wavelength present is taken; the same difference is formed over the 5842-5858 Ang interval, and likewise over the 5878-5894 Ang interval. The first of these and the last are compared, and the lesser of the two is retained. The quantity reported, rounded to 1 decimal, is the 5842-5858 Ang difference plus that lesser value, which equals -2.1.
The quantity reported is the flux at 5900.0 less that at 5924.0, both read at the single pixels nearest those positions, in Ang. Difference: -1.2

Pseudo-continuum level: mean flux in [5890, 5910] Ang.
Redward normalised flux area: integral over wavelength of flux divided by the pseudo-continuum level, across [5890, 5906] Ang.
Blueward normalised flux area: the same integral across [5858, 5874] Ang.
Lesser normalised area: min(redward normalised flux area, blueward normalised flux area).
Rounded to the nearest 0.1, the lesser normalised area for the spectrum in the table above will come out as 15.6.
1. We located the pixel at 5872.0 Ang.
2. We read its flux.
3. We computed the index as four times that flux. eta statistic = 33.0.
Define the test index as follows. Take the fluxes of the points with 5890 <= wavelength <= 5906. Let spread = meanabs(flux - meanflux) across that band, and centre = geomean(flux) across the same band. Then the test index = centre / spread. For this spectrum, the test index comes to 23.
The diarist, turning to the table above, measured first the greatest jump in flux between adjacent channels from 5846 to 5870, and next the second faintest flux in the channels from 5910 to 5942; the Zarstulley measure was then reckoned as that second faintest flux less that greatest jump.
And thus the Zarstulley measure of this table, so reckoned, 7.48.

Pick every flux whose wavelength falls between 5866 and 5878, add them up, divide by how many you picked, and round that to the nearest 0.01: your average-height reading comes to 8.18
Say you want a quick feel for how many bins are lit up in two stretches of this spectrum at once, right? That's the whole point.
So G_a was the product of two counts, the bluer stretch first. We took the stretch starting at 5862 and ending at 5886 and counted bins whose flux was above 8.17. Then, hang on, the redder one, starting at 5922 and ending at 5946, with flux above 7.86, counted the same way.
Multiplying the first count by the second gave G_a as 18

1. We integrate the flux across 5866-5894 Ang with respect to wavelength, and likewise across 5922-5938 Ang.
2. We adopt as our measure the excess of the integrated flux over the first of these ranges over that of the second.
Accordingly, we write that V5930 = 80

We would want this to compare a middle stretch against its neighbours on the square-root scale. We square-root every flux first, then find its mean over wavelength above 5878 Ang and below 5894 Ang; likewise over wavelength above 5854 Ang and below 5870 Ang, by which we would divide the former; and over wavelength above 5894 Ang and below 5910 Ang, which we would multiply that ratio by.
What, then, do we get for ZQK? 2.52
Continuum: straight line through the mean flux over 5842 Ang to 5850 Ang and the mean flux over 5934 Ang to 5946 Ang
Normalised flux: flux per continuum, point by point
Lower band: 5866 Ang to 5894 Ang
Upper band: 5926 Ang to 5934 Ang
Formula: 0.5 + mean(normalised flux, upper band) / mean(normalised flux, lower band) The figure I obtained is 1.64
